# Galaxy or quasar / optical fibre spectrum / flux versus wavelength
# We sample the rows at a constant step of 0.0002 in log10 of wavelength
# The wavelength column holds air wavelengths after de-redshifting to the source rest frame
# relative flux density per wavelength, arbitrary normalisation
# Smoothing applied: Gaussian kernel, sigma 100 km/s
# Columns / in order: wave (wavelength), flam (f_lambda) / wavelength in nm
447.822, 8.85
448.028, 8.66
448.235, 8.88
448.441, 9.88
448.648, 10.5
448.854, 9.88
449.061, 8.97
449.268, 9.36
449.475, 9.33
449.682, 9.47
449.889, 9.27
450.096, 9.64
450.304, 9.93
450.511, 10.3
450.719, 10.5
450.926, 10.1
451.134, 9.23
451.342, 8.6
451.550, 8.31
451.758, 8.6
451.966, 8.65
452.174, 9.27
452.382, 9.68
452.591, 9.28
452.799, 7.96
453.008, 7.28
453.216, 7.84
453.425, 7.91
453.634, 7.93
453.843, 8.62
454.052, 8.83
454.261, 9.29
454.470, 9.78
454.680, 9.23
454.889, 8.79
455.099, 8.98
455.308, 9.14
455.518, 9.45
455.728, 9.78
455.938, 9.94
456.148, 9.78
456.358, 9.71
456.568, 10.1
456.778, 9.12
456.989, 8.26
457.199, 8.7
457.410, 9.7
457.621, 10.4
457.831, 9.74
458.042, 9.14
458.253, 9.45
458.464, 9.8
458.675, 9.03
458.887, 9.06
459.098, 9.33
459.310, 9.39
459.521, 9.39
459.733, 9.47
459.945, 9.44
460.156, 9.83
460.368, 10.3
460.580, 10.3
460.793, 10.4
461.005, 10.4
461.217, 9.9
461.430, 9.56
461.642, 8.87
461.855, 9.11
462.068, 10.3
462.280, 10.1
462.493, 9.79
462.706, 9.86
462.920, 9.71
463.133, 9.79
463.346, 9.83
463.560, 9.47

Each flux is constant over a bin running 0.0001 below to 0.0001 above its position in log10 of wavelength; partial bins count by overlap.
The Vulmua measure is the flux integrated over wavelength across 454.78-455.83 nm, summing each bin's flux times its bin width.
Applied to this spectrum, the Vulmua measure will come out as 9.7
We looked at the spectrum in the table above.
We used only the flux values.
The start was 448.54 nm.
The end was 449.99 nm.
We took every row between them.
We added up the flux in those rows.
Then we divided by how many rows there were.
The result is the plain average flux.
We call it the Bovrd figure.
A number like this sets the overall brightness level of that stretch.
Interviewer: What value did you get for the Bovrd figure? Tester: 9.5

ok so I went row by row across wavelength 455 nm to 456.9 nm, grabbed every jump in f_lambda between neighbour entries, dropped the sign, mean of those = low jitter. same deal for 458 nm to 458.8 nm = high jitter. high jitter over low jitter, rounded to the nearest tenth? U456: 1.5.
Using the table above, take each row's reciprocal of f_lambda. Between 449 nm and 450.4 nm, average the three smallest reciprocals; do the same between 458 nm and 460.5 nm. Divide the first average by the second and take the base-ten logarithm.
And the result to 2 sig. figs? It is 0.013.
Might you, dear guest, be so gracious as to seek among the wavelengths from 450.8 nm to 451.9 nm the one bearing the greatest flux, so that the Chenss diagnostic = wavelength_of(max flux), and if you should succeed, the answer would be 450.926 nm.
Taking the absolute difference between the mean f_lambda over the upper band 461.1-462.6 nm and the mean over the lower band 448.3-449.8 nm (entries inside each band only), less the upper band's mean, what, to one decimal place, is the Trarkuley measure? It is -9.6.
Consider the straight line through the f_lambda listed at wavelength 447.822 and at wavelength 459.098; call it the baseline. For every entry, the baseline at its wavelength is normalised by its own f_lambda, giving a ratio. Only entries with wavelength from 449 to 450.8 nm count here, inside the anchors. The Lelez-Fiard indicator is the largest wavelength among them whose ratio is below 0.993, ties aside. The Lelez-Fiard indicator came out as 450.719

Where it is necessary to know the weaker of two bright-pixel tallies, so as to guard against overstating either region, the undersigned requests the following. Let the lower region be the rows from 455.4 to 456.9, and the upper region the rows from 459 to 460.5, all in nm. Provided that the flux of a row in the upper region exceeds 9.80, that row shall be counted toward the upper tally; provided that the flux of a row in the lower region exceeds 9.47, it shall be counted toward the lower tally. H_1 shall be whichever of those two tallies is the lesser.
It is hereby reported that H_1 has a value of 2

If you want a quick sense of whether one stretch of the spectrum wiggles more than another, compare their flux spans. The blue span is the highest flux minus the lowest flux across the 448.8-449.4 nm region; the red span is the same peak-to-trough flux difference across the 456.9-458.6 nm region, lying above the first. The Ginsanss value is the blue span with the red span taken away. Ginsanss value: -1.2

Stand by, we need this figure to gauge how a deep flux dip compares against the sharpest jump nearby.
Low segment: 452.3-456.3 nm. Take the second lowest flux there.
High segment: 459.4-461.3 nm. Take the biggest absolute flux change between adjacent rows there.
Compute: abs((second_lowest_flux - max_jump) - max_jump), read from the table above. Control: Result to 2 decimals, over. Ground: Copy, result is 6.84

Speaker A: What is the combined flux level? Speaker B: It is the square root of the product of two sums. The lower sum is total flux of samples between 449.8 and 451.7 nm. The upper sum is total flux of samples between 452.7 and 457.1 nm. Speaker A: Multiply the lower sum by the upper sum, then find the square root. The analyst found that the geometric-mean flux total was 127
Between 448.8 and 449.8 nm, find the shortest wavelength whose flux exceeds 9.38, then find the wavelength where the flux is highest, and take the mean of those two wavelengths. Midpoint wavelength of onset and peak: 448.85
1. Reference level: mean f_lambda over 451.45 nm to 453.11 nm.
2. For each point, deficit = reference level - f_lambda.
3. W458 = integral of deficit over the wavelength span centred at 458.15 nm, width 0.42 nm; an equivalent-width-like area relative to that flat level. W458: -0.28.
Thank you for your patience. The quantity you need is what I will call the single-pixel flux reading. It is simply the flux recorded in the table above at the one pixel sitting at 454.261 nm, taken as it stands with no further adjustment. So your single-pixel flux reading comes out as 9.29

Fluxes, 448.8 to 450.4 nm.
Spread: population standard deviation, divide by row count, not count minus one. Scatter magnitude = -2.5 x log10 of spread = 1.30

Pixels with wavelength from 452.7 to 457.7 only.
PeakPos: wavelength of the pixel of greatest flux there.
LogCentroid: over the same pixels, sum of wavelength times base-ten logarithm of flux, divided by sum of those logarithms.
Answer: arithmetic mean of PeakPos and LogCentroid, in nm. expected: 456.43 nm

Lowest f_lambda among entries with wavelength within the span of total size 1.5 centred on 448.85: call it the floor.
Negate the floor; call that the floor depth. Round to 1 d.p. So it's -8.9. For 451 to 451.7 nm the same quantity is -8.3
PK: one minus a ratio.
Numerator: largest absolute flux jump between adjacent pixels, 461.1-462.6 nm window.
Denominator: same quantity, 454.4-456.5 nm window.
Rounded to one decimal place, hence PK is -1.2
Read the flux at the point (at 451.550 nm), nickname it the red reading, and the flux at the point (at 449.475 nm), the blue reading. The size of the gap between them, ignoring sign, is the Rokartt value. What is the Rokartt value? 1.0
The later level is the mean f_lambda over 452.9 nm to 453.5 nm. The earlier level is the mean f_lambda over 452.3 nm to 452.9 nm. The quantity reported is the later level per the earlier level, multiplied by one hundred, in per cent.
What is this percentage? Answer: 86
